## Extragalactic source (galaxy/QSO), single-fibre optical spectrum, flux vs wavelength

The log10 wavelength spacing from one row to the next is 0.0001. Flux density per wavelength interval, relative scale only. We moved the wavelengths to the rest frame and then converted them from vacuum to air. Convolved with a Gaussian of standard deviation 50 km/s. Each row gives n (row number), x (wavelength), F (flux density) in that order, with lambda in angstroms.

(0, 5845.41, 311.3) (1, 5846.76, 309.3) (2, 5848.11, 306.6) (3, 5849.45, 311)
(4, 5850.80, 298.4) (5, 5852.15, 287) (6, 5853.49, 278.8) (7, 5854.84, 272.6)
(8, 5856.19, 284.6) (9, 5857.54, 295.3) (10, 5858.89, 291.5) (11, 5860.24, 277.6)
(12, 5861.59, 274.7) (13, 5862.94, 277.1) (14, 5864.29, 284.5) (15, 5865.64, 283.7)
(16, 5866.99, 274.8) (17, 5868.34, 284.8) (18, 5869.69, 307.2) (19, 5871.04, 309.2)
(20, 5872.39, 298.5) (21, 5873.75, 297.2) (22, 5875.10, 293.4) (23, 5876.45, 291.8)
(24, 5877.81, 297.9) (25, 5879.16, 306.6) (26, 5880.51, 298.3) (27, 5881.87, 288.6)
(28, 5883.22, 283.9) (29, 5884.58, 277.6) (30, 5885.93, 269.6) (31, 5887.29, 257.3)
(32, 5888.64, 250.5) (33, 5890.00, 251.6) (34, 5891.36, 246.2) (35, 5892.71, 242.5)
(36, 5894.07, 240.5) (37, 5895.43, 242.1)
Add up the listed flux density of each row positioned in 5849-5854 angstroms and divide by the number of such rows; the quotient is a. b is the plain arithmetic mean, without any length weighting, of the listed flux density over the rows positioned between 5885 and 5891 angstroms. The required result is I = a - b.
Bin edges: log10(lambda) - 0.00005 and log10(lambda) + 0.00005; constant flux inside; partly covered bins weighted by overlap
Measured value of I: 37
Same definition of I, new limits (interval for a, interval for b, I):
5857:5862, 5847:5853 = -16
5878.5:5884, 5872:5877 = -1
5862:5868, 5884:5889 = 16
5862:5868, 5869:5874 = -23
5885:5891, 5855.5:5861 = -30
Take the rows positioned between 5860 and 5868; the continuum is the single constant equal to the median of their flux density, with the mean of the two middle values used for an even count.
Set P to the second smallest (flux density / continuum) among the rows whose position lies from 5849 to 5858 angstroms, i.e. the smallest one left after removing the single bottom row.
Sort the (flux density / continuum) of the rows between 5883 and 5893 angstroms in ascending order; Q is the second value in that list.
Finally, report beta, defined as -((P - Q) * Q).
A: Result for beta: -0.10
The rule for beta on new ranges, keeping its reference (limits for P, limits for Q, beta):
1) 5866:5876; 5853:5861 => -0.03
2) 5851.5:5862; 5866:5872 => 0.04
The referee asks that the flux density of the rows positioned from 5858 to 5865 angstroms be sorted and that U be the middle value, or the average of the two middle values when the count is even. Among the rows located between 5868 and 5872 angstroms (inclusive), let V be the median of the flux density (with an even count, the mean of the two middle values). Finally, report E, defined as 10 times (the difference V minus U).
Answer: 296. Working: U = 278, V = 307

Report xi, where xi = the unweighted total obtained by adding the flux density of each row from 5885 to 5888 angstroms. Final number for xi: 527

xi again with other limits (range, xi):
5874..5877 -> 585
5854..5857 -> 557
